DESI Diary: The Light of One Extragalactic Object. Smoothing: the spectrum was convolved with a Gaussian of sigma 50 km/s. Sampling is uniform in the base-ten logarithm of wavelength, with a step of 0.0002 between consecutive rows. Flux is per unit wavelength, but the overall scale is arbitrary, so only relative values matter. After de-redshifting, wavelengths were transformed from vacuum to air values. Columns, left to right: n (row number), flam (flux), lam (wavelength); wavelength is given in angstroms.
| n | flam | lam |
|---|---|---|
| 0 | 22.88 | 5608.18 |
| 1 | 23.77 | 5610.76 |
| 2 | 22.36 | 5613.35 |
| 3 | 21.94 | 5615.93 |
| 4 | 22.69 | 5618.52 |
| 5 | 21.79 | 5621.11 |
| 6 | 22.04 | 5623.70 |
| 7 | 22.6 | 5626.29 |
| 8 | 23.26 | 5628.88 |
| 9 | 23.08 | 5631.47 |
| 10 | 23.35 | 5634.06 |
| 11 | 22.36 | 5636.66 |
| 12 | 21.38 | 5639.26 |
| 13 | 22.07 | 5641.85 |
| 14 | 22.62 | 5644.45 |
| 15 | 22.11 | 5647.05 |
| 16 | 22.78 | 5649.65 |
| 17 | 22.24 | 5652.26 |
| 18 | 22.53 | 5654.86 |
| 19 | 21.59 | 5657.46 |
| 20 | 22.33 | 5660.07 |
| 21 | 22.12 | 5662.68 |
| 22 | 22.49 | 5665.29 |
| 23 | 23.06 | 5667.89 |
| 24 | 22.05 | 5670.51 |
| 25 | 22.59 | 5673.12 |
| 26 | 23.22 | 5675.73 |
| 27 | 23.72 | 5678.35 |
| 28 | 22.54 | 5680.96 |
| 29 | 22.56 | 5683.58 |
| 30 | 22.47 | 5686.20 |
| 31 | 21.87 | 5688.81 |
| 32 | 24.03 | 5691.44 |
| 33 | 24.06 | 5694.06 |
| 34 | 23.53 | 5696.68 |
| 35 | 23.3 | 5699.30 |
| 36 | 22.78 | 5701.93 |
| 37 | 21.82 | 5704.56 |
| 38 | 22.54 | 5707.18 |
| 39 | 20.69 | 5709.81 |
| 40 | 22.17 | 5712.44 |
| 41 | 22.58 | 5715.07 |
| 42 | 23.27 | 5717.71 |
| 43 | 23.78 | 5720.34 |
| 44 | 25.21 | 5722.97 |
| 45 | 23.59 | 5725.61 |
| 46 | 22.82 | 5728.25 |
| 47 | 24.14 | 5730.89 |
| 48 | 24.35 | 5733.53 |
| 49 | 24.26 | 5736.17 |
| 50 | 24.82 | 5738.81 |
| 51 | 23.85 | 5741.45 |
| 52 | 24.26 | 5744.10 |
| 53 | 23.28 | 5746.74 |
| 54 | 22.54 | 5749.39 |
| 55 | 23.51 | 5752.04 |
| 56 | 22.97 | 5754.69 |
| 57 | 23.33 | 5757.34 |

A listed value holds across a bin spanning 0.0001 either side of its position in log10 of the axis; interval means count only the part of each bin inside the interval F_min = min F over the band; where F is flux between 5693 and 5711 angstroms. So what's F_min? 20.69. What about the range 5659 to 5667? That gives 22.12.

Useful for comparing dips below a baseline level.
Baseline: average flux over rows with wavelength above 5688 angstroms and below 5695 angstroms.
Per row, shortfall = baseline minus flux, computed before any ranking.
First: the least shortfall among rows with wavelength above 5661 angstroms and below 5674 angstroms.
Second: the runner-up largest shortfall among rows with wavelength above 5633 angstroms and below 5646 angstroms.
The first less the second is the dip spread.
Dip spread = -1.0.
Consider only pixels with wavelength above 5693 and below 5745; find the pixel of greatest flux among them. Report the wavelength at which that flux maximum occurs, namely 5722.97 angstroms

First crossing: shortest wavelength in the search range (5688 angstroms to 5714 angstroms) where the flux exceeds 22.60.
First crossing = 5691.44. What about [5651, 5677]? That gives 5667.89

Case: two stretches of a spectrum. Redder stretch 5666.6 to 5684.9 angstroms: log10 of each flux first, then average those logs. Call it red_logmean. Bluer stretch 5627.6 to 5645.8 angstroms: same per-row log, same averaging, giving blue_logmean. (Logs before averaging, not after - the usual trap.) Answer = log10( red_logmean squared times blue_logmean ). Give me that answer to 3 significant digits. 0.397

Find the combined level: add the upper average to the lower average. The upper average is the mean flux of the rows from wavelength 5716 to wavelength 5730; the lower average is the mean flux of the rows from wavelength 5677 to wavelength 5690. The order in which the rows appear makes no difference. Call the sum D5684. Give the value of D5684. 46.4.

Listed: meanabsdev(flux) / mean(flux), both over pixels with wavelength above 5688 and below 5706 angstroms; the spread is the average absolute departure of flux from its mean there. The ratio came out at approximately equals 0.033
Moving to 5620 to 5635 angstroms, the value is 0.024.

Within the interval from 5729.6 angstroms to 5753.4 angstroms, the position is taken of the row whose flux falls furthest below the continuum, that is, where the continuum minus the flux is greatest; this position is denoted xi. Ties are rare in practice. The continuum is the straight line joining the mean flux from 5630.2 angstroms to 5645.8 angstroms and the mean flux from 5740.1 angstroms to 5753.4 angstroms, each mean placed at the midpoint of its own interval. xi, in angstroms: 5749.39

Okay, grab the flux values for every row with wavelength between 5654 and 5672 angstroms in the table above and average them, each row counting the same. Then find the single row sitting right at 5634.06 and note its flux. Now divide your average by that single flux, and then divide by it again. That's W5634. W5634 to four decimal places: 0.0409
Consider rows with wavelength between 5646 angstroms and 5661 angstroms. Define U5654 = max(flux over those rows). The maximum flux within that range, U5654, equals 22.78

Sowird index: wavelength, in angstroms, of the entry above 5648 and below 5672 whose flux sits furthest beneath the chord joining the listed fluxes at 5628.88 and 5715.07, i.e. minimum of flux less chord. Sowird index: 5657.46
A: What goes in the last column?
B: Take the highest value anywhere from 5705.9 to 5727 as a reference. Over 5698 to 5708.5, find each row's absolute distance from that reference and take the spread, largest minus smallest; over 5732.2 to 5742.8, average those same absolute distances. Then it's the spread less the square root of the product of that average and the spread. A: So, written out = 0.33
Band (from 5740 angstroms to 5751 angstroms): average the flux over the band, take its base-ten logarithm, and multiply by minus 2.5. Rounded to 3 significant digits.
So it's -3.43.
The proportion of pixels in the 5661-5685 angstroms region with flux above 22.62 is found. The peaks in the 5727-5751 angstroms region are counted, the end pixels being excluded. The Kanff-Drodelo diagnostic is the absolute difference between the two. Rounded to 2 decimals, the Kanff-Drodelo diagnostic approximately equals 2.67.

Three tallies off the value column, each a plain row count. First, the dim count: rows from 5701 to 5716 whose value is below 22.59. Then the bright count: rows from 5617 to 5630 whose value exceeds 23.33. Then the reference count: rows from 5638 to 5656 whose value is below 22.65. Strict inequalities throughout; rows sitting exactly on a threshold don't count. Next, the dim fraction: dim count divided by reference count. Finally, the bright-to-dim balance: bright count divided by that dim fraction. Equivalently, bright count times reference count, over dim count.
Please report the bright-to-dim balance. 0.0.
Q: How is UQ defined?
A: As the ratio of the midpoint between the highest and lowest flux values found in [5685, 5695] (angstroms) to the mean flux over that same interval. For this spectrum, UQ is 0.99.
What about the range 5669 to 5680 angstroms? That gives 1.00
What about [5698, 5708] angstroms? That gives 1.00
